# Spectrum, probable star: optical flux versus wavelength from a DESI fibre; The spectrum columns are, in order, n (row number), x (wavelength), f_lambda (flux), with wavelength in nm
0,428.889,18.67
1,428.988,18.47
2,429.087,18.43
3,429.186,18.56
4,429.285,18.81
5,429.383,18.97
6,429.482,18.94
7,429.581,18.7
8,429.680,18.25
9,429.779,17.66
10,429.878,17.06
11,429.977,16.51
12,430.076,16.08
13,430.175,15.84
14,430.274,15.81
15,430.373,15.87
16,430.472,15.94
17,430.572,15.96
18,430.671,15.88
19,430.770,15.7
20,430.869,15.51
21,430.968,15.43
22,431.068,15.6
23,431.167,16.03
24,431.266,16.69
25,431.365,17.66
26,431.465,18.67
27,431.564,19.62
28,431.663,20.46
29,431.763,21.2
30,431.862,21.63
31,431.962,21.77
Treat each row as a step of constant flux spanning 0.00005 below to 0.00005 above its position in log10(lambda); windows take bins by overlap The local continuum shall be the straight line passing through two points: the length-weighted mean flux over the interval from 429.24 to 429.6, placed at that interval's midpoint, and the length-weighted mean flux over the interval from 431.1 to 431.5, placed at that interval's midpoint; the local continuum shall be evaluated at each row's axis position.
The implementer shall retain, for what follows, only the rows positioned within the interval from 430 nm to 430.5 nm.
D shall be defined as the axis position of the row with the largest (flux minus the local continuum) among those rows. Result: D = 430.472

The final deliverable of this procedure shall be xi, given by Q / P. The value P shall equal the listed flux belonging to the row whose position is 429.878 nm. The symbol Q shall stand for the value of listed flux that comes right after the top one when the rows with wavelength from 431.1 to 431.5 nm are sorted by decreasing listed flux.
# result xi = 1.04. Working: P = 17.06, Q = 17.66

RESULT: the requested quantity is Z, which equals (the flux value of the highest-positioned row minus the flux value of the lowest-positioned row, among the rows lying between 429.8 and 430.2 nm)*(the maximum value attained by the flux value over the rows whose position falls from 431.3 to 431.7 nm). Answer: -25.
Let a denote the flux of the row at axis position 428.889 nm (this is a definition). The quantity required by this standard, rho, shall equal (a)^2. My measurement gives 349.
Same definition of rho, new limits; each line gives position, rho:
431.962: 474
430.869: 241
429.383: 360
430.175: 251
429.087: 340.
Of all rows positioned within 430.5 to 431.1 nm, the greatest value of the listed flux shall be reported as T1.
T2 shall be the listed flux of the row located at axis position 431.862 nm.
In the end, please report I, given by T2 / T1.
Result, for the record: 1.36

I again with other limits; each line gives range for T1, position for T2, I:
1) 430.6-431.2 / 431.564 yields 1.22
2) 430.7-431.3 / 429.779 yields 1.06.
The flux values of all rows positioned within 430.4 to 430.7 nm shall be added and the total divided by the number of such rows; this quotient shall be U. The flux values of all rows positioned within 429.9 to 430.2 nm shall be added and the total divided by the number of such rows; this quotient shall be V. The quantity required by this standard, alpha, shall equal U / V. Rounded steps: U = 15.9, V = 16.1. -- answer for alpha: 0.99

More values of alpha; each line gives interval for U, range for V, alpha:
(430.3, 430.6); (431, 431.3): 0.99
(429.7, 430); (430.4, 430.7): 1.07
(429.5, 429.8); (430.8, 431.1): 1.17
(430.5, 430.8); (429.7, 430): 0.93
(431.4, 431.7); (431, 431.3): 1.22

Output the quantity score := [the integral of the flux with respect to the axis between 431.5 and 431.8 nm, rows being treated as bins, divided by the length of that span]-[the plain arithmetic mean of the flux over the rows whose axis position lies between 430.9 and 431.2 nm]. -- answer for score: 4.6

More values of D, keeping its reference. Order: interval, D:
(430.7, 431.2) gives 431.167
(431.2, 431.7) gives 431.663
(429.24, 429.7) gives 429.482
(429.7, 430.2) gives 429.779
